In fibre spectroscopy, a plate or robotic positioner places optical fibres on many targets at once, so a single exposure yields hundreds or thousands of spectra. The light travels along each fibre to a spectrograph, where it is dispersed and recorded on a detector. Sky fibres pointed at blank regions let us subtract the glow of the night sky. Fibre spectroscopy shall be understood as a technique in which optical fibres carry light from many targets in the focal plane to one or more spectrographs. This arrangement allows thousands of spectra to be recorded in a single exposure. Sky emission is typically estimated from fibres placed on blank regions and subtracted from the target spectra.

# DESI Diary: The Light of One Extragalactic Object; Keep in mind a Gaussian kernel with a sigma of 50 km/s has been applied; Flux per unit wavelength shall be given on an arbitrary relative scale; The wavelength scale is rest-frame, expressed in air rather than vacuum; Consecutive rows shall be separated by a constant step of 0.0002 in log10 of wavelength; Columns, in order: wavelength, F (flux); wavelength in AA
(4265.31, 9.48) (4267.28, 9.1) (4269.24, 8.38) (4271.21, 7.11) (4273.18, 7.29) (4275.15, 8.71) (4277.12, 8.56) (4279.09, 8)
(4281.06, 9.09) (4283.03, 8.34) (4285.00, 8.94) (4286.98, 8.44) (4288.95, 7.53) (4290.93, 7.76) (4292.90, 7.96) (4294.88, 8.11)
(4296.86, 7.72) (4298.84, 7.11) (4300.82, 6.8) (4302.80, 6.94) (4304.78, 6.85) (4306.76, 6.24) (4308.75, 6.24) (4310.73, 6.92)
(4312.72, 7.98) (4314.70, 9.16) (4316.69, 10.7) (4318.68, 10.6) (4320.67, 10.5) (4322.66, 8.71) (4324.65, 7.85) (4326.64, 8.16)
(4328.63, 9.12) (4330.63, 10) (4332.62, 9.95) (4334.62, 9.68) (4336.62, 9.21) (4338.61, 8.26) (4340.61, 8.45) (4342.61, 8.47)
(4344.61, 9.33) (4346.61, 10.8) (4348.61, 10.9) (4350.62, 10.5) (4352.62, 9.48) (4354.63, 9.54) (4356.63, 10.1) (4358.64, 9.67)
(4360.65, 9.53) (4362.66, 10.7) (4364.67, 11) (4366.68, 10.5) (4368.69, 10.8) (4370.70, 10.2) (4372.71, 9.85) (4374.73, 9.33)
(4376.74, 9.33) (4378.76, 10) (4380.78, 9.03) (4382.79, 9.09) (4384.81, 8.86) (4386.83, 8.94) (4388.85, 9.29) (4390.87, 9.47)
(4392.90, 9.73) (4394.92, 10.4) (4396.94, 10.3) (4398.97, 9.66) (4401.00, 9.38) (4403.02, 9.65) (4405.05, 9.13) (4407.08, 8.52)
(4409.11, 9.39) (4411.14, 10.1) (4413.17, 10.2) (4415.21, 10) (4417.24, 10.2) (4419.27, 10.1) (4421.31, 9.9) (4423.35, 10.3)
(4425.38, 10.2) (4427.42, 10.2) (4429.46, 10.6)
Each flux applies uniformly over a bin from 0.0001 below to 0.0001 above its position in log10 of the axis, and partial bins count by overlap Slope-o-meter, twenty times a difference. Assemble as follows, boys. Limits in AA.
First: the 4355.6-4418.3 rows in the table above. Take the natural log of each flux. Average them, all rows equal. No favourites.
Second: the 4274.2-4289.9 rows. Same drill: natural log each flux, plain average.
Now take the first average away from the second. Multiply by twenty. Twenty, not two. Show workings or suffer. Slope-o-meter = -2.9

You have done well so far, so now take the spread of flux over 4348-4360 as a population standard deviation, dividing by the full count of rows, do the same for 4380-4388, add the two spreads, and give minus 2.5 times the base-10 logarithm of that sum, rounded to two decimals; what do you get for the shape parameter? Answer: 0.53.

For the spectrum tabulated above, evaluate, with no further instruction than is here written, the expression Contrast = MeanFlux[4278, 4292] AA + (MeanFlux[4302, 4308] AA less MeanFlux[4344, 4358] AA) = 4.9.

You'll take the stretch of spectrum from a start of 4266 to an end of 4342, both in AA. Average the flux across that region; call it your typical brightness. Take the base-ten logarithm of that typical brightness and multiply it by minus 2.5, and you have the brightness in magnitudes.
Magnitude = -2.30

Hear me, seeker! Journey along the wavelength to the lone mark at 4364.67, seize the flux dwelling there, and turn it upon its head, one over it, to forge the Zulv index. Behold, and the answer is 0.091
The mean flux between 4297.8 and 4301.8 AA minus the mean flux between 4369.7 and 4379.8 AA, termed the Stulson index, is -3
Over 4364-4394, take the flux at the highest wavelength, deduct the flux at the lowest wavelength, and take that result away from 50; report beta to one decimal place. 51.3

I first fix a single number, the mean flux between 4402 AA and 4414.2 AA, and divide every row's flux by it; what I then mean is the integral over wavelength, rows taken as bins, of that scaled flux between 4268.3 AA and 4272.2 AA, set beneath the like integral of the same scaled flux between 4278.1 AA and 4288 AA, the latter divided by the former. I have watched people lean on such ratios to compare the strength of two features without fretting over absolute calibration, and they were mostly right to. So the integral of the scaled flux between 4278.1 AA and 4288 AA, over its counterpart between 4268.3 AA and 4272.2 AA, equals 2.8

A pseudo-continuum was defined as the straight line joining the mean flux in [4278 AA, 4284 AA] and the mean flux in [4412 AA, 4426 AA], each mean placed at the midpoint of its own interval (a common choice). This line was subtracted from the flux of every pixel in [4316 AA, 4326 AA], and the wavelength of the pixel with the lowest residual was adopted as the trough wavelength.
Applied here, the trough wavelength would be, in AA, 4324.65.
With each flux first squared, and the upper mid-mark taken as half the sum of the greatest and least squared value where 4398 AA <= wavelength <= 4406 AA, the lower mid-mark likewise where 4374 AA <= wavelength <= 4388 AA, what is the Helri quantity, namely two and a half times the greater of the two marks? 223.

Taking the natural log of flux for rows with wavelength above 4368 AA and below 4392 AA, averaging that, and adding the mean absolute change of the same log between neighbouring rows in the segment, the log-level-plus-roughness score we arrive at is 2.29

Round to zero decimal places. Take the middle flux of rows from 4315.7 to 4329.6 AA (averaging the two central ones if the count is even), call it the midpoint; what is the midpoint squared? 83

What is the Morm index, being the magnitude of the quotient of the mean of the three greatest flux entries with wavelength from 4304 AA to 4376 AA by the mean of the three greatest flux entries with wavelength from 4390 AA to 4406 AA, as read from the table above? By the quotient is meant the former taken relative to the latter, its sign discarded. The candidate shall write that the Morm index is 1.07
